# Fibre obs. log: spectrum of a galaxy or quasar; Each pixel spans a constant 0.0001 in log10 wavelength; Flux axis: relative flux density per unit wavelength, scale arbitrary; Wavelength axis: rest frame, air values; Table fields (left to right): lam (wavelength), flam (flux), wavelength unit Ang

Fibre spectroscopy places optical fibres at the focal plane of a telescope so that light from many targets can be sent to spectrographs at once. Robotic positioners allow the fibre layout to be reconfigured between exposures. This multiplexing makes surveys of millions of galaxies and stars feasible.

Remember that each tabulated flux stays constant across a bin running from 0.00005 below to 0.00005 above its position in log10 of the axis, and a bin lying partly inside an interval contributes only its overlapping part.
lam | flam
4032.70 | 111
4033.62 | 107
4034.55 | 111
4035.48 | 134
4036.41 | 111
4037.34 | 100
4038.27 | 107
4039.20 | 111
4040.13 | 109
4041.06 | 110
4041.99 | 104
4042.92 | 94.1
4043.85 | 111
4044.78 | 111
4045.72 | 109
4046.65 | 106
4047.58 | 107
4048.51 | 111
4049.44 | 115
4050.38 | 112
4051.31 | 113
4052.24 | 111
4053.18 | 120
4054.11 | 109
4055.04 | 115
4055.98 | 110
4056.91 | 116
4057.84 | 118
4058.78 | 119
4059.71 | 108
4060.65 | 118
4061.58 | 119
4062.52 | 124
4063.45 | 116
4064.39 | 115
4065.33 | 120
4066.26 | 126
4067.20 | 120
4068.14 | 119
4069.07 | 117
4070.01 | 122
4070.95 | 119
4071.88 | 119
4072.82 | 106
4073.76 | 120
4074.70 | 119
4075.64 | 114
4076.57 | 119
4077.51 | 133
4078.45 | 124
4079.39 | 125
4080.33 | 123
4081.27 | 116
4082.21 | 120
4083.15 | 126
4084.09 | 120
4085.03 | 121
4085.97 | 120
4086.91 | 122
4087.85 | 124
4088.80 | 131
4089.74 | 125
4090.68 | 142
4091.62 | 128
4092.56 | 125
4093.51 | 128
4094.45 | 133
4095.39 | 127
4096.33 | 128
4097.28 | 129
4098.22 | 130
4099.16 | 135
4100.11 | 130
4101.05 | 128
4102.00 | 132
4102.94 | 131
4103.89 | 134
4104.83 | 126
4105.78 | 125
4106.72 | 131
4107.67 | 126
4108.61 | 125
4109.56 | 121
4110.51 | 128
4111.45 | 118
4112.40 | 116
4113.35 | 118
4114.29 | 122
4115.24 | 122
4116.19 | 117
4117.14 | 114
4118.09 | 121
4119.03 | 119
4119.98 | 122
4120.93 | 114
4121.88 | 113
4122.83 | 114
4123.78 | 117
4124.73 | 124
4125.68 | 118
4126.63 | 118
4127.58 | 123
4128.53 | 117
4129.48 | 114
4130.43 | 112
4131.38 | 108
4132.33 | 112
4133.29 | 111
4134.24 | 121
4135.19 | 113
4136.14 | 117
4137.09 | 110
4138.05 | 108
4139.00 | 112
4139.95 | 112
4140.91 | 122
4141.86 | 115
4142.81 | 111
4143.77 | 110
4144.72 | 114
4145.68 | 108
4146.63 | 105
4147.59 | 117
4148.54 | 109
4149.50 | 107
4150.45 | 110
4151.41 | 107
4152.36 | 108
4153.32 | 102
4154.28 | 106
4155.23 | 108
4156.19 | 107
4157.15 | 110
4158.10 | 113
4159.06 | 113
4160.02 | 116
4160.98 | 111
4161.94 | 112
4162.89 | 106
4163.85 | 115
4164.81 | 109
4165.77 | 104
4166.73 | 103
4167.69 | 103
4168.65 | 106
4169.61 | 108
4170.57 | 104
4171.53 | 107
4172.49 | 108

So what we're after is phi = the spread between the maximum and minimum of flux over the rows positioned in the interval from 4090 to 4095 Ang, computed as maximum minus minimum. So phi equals 17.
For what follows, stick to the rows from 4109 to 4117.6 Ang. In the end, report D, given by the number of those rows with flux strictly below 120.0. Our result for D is 5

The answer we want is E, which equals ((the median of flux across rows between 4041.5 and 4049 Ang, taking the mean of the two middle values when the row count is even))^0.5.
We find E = 10.4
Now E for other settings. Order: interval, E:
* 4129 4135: 10.6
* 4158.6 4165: 10.6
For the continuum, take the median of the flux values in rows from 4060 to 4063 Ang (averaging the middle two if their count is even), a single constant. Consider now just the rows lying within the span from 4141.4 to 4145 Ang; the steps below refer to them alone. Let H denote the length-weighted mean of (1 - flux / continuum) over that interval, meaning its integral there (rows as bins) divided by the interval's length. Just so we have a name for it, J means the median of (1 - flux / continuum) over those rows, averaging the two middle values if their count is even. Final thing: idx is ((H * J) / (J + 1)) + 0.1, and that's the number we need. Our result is 0.103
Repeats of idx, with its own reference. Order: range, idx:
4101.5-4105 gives 0.112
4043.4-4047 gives 0.106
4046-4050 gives 0.106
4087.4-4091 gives 0.108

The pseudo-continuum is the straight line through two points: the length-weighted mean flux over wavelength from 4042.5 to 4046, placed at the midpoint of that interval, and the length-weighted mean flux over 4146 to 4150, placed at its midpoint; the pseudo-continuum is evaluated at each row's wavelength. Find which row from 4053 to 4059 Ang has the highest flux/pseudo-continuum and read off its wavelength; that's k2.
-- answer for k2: 4053.18 Ang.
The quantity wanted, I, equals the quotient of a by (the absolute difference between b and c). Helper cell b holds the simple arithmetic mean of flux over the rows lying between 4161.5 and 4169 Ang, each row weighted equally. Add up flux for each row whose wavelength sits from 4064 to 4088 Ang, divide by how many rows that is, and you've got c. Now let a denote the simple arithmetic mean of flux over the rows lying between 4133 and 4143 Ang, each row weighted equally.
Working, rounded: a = 114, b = 107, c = 120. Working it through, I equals 8.7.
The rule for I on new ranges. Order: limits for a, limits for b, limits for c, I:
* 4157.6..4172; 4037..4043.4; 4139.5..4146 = 13.4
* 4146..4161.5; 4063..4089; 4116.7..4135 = 26.3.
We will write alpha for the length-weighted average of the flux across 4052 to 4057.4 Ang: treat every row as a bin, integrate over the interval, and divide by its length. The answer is 114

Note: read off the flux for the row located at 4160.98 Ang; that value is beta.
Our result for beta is 111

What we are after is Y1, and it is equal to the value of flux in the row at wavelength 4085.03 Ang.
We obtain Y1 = 121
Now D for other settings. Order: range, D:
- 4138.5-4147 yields 8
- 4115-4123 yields 6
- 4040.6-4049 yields 9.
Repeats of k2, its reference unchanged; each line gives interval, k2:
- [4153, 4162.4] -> 4160.02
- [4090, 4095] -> 4090.68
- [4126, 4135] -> 4127.58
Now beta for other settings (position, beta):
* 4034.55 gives 111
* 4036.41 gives 111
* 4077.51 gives 133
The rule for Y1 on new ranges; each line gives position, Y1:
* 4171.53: 107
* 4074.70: 119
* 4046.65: 106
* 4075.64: 114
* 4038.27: 107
